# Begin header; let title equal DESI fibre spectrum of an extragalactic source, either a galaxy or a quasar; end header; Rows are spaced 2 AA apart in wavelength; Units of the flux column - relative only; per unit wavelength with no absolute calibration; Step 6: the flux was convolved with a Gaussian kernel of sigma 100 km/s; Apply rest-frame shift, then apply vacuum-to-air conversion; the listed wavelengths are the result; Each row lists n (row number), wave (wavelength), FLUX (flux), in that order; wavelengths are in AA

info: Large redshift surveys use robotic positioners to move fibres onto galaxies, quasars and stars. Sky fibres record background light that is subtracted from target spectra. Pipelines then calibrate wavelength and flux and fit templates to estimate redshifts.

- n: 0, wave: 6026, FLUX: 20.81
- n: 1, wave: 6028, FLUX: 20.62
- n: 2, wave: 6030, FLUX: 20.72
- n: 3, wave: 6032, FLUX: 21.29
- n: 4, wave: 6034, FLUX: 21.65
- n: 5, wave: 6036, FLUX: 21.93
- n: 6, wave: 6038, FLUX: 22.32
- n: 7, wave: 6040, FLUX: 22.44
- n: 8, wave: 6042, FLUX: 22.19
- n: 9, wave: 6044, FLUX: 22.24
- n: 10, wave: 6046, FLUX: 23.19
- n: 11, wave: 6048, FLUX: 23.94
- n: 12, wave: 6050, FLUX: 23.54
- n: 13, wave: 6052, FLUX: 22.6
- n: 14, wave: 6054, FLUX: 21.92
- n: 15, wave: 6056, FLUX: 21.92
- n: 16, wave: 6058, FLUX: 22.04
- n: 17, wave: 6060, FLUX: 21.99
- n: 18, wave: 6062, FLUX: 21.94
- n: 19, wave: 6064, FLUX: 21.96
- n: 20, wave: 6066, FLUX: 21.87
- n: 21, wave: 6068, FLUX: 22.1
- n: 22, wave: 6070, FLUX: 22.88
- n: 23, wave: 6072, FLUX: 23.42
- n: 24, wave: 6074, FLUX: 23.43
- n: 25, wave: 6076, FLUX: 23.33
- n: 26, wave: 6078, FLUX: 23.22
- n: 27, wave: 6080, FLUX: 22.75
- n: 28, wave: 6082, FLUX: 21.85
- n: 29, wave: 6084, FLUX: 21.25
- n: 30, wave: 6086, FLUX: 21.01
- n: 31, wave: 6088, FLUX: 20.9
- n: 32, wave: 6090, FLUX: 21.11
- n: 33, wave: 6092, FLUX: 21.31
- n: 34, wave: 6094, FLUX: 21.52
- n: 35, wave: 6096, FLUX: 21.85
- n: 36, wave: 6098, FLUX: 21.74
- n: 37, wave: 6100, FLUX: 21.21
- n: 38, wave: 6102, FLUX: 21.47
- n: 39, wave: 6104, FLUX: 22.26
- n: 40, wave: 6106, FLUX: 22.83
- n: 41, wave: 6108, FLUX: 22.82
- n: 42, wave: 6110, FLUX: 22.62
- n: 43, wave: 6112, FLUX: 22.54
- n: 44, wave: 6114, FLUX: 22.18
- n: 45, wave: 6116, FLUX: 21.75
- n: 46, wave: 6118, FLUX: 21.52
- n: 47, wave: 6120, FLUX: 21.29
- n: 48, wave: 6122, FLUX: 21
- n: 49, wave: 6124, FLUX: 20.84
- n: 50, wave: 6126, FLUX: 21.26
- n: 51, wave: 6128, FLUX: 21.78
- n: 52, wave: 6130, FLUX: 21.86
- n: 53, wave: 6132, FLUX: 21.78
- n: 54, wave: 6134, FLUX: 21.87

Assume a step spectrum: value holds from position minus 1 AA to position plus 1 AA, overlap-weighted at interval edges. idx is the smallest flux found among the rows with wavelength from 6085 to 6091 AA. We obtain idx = 20.9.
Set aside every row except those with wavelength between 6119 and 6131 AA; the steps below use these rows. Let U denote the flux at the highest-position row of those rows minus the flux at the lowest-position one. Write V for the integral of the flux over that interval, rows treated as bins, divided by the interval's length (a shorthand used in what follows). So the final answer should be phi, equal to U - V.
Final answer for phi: -20.77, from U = 0.6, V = 21.3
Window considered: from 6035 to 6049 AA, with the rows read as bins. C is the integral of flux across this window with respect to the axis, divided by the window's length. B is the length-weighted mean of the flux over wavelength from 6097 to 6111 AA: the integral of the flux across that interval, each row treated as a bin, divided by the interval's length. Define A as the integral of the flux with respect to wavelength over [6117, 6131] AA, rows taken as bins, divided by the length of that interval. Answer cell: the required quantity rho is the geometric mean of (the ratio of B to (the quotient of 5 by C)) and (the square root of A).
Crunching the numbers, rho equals 21.51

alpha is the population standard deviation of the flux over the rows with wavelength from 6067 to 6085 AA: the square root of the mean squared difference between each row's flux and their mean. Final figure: 0.74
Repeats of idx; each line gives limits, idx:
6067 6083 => 21.85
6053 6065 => 21.92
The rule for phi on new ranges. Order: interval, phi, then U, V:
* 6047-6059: -24.56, -1.9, 22.7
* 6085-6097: -20.44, 0.8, 21.3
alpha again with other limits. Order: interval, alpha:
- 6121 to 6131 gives 0.41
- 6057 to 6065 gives 0.04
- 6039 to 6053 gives 0.63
